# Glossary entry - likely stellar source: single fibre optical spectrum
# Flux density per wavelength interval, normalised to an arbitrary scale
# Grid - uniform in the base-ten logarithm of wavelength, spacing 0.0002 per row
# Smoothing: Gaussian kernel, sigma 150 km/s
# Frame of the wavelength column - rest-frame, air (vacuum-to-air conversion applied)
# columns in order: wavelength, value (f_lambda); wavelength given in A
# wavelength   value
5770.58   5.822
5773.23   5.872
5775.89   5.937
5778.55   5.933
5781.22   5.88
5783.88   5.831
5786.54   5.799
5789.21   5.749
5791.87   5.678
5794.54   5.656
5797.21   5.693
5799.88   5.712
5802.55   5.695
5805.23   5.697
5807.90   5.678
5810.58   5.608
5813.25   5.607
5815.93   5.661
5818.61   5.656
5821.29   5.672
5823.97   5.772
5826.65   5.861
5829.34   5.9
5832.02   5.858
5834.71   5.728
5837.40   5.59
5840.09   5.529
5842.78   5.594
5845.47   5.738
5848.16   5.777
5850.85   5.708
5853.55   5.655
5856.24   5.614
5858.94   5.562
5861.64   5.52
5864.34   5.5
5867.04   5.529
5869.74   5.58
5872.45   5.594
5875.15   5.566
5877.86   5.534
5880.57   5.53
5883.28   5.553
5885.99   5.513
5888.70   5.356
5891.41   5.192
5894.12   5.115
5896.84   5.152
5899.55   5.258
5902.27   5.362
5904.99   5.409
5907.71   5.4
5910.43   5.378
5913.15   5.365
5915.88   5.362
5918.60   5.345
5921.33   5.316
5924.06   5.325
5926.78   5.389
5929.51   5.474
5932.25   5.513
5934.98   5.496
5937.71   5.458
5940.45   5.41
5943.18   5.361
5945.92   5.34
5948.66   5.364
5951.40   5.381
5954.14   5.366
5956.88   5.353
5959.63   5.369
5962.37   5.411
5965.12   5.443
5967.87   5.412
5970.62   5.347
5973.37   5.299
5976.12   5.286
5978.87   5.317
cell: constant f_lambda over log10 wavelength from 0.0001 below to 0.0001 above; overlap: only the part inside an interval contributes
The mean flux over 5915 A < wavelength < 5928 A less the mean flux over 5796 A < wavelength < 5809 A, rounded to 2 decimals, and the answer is -0.35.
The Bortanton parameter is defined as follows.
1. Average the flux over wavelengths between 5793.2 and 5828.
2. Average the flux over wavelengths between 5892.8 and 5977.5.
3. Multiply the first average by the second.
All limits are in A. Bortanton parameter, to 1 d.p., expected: 30.5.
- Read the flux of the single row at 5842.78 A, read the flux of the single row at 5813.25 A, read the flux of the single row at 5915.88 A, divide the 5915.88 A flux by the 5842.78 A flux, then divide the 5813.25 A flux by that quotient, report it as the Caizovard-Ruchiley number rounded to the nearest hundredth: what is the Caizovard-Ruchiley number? 5.85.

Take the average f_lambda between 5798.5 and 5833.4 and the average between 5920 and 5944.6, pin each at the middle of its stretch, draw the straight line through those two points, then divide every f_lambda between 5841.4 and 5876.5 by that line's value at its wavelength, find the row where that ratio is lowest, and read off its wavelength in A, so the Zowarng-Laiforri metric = 5864.34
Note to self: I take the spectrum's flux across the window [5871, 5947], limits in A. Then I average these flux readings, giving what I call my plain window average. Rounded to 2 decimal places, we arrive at 5.40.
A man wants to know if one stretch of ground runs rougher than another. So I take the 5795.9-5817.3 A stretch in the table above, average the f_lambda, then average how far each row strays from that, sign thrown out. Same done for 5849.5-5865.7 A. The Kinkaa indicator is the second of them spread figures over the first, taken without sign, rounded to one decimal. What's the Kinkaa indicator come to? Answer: 2.0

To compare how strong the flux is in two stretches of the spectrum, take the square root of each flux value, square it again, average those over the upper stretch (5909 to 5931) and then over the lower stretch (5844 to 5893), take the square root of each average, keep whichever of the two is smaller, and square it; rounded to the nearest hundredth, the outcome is 5.37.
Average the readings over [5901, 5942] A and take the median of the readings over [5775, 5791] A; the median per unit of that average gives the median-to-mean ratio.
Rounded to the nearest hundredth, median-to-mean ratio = 1.08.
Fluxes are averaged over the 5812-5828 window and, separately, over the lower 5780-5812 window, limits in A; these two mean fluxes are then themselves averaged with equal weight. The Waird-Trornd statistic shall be 5.71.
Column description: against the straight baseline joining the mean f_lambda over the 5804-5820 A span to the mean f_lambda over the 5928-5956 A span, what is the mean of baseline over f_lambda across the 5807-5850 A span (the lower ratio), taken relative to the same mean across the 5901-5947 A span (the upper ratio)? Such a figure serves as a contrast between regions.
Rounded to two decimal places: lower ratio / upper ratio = 0.98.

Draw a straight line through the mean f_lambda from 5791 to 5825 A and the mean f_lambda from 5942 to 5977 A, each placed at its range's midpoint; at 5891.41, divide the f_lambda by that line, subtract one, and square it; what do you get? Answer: 0.0032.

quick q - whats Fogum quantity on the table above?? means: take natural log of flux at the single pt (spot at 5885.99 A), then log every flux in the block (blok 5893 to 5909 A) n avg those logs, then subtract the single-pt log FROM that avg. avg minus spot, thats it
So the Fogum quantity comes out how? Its -0.043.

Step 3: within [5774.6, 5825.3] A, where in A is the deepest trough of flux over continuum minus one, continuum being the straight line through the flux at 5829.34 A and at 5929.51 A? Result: 5794.54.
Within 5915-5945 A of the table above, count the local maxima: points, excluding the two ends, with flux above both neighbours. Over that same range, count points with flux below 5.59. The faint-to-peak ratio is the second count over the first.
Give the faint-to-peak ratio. 11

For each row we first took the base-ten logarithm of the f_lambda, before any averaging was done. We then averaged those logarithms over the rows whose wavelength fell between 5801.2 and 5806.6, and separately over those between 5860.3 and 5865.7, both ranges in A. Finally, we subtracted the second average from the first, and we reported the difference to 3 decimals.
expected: 0.014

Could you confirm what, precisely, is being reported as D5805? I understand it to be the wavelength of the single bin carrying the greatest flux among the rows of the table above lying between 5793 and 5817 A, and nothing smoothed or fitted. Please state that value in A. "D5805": 5799.88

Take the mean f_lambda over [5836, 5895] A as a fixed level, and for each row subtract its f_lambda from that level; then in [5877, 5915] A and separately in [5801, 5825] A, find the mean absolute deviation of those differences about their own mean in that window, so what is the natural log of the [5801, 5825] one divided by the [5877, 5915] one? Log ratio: -1.15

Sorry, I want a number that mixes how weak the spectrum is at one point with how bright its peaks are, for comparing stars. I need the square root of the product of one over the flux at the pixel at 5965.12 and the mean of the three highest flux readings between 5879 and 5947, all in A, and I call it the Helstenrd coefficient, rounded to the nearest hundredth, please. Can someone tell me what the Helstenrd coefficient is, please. 1.01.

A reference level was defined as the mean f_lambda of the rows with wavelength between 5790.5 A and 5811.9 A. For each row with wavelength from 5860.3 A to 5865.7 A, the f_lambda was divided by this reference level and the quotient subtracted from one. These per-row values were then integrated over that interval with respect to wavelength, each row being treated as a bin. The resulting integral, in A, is 0.16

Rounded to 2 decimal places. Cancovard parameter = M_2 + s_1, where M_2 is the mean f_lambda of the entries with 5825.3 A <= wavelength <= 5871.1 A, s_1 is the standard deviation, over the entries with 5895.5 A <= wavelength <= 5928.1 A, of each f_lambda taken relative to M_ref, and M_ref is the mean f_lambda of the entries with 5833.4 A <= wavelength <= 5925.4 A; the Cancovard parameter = 5.73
